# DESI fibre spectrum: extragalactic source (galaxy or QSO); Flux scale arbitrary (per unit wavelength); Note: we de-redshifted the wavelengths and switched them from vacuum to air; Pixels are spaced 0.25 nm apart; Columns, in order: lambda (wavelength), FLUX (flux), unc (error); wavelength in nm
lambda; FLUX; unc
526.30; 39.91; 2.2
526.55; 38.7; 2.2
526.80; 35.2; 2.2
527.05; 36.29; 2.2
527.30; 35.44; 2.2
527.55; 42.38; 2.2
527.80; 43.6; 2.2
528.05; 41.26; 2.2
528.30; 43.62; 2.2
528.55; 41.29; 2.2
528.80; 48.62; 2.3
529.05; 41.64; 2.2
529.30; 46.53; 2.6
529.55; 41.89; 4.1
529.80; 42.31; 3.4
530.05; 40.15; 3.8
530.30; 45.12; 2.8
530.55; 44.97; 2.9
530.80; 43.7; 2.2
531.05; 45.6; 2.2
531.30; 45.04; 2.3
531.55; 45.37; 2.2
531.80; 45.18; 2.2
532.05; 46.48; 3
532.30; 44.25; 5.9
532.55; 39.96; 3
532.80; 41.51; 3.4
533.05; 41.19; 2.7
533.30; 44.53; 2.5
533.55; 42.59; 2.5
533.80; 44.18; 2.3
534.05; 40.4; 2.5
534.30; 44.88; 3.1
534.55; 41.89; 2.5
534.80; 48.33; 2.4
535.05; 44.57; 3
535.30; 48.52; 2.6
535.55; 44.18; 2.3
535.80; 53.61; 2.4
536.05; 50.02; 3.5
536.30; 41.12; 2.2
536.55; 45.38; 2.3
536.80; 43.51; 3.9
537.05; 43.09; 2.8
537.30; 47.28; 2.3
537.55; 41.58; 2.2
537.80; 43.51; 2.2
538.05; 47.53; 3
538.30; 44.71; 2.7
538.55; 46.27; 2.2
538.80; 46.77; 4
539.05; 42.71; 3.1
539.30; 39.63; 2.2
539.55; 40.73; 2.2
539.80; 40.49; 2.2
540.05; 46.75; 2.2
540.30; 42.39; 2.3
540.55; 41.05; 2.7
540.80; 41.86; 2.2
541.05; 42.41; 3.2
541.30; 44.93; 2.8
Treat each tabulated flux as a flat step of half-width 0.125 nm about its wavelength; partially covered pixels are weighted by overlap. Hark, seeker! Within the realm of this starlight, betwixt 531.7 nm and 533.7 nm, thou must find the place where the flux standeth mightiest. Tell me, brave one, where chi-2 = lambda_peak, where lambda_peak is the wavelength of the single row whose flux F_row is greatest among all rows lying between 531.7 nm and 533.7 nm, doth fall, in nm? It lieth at 532.05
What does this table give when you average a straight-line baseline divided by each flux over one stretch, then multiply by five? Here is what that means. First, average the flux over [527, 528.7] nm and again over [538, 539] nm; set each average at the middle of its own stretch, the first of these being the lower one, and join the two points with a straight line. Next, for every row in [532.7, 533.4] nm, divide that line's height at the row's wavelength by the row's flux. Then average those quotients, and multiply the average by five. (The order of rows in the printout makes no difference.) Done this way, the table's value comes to 5.12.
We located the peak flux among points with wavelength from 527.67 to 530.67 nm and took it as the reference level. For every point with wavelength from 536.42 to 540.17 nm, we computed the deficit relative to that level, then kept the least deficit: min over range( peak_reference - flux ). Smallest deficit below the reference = 1.1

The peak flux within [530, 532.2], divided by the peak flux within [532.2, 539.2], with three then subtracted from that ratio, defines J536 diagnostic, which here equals -2.13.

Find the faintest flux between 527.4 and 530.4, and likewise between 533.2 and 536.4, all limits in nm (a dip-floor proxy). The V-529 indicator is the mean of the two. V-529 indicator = 40.3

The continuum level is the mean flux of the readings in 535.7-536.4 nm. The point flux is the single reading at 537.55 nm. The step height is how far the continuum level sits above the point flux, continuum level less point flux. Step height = 6.7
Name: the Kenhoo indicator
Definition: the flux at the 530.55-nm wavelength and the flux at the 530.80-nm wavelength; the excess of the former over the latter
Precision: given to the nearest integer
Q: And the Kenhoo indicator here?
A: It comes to 1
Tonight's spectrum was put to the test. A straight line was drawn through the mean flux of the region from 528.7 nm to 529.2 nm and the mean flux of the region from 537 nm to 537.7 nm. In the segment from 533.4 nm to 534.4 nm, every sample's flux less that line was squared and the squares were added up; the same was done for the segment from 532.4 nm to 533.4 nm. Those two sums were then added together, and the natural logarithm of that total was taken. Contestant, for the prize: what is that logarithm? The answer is 4.14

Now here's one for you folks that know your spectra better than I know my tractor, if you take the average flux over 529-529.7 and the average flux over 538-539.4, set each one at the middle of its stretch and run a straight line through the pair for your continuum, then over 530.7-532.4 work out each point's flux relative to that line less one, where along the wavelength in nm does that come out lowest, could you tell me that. 530.80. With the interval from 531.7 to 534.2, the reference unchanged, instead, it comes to 532.55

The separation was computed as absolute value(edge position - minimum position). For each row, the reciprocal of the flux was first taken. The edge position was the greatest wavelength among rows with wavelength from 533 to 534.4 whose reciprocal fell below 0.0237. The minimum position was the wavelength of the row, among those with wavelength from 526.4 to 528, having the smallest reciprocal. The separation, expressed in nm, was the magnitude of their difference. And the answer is 6.50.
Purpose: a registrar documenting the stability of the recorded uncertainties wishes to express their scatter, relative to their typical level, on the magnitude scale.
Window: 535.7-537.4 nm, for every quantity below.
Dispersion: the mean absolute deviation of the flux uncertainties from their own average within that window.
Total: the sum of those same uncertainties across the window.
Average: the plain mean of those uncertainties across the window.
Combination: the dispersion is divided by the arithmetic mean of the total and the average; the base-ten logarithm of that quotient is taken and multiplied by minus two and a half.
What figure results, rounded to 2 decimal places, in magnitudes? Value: 3.28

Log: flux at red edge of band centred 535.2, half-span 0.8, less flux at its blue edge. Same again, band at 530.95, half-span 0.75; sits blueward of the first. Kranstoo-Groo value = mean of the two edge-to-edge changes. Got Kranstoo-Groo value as 6.0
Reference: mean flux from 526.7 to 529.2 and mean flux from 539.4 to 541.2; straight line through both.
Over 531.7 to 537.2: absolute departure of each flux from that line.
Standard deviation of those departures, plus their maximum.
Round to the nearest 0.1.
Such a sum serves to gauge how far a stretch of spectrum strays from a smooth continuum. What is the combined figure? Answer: 14.7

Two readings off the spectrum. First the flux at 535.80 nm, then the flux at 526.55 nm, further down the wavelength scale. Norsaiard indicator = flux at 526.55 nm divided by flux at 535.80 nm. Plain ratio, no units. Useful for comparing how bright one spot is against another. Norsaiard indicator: 0.72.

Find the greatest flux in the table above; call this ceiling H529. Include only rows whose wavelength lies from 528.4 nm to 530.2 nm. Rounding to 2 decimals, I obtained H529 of 48.62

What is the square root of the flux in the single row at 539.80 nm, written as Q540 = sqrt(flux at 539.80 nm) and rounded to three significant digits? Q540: 6.36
